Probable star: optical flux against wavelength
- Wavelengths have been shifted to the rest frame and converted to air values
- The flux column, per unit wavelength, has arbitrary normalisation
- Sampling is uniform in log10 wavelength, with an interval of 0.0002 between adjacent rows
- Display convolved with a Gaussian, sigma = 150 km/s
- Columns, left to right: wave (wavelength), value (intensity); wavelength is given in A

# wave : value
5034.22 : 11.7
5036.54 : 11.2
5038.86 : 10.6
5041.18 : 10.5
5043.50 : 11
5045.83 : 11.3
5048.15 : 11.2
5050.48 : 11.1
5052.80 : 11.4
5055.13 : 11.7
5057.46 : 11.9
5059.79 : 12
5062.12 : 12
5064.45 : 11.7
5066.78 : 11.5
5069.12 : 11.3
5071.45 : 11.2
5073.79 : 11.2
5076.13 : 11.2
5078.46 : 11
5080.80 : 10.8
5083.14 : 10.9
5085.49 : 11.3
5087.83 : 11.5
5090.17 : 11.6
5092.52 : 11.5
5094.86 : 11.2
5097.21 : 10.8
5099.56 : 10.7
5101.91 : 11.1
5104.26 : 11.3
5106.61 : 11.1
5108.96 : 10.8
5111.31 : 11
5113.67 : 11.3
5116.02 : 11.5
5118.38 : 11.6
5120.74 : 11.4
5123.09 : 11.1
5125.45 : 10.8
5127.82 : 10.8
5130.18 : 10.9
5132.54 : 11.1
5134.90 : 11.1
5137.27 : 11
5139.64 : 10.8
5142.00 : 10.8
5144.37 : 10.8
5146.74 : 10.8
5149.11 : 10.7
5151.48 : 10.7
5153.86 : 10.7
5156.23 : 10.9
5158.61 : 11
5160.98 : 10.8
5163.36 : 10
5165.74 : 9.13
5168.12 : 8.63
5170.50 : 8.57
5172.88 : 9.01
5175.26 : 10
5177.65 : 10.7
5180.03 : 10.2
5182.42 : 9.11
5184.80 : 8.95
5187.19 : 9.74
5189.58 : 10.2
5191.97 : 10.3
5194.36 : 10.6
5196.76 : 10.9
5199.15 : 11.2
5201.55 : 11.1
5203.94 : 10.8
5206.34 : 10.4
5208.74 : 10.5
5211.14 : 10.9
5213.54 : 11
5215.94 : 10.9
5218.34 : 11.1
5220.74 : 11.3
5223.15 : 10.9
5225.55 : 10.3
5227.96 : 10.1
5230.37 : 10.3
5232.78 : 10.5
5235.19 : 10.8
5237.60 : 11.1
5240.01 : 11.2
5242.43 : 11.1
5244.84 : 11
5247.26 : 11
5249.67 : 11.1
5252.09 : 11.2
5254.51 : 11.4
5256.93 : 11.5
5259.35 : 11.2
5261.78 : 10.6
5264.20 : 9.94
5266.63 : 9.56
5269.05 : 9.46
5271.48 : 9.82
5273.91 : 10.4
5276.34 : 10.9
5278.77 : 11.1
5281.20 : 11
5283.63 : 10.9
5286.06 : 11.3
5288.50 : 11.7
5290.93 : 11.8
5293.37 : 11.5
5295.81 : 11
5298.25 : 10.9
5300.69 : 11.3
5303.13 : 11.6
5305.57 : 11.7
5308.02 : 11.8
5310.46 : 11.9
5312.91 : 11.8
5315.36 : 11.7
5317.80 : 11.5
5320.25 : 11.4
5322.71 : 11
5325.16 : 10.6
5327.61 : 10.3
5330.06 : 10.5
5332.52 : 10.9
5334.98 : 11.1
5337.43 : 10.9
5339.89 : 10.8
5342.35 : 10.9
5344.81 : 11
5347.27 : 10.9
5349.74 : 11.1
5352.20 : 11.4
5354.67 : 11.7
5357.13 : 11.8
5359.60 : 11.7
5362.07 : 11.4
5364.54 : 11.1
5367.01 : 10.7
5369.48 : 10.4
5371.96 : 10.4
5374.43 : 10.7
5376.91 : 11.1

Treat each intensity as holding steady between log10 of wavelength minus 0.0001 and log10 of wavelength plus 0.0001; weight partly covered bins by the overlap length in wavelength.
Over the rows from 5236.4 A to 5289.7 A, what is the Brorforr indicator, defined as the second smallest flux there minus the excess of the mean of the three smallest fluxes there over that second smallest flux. 9.5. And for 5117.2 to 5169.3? 9.0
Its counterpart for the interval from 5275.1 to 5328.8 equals 10.6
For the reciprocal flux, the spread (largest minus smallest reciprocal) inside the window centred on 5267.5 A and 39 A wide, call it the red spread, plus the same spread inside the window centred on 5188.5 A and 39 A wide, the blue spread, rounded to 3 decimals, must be 0.046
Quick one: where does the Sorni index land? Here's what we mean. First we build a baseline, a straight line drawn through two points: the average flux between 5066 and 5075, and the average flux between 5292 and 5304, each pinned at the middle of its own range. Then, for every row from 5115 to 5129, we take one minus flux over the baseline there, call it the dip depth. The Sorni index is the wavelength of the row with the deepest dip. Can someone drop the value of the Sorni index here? 5125.45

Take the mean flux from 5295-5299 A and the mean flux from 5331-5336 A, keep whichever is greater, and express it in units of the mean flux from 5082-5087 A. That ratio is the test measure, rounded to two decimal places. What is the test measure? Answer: 0.99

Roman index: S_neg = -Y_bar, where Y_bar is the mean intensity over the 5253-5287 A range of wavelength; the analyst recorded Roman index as -10.6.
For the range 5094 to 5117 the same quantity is -11.1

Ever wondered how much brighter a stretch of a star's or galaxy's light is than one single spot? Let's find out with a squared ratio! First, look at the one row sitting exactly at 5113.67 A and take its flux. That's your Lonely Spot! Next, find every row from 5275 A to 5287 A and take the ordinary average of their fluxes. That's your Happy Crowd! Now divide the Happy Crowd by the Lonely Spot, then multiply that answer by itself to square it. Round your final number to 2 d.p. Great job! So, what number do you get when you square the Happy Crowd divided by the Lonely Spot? 0.95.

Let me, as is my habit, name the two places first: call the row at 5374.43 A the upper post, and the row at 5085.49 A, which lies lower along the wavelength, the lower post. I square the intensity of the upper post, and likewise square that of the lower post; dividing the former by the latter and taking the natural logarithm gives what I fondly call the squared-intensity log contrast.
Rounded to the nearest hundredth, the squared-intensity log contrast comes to -0.11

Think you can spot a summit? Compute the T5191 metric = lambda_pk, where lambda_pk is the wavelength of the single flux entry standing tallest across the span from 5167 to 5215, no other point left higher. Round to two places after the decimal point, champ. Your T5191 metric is 5199.15 A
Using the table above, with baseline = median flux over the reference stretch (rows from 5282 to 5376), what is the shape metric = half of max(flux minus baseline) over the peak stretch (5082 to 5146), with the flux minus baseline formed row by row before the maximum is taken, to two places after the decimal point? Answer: 0.25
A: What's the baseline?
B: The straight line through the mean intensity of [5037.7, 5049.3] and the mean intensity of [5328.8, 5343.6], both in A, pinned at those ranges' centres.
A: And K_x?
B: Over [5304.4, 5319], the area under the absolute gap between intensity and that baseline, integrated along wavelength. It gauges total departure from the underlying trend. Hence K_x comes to 13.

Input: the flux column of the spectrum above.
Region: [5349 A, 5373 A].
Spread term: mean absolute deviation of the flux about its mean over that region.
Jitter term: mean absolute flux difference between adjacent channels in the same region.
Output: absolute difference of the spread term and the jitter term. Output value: 0.20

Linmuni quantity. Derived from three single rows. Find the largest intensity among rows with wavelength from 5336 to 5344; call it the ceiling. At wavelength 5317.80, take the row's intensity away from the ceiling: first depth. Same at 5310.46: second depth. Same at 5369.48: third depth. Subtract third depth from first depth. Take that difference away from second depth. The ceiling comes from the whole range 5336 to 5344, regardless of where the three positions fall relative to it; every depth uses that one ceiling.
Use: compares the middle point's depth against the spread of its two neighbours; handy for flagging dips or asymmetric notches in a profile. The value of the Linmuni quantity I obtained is 0.1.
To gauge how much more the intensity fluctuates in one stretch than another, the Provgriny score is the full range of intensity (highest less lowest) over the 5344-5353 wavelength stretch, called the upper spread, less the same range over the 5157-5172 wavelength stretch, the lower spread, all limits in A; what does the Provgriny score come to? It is -1.9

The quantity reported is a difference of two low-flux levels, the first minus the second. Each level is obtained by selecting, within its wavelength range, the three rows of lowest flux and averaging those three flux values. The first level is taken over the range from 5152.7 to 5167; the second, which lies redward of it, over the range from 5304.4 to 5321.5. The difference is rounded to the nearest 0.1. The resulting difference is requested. -1.6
